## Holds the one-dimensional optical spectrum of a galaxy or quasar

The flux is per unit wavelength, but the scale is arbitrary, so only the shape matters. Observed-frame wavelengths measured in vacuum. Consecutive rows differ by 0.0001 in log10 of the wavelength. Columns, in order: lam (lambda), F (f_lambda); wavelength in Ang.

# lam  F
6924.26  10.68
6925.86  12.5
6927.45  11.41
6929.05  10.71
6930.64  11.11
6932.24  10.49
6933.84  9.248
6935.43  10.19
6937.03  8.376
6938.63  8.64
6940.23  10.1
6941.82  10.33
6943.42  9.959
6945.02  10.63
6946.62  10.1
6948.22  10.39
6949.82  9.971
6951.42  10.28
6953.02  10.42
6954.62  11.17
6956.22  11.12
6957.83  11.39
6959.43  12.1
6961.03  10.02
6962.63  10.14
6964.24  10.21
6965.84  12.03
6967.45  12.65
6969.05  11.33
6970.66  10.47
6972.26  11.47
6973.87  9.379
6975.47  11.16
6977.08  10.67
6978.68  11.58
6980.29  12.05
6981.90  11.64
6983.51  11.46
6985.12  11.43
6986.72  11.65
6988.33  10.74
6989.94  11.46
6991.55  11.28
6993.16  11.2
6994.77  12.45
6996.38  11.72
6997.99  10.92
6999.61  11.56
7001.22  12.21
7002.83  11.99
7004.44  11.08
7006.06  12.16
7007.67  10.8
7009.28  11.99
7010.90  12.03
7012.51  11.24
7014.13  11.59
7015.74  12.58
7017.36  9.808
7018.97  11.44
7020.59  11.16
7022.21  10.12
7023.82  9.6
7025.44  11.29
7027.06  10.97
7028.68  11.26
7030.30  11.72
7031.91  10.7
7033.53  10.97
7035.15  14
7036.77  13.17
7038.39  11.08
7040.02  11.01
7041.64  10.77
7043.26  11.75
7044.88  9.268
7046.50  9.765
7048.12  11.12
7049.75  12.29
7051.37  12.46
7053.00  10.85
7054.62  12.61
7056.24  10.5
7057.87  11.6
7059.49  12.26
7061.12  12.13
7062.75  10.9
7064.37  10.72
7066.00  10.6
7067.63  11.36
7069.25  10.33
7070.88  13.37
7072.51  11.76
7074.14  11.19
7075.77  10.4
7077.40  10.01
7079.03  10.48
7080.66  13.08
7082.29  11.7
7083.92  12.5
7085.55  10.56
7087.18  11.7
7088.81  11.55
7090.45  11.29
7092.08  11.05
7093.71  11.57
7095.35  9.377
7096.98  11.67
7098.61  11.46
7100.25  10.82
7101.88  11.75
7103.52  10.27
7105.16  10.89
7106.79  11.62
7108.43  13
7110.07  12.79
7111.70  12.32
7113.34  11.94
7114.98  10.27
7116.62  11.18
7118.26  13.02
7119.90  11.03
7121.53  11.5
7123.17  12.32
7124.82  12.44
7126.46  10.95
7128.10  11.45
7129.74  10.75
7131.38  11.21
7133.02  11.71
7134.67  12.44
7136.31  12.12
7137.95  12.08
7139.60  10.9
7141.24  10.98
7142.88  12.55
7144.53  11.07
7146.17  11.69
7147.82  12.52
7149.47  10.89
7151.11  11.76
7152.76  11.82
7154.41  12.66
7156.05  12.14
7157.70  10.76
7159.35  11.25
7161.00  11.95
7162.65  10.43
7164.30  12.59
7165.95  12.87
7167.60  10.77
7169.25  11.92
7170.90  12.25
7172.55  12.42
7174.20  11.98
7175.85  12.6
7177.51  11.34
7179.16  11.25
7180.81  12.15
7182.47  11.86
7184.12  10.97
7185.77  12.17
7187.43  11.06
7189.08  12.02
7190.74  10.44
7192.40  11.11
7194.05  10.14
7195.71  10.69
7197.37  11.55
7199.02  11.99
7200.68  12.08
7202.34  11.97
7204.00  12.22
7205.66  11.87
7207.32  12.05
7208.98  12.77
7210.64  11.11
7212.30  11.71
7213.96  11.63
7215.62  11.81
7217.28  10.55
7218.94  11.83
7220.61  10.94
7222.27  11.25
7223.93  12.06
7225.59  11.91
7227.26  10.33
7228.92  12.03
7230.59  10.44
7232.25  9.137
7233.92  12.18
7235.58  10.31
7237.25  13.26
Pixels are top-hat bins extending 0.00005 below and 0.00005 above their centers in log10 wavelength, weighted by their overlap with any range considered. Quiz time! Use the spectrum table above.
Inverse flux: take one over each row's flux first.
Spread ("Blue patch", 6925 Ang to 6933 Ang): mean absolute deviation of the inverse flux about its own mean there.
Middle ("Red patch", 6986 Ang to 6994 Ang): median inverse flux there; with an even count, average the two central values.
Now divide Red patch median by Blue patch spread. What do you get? 20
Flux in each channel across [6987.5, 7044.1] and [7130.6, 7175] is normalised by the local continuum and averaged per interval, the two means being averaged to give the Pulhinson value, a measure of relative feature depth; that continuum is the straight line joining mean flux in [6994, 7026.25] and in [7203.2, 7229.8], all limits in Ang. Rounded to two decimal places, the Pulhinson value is 1.01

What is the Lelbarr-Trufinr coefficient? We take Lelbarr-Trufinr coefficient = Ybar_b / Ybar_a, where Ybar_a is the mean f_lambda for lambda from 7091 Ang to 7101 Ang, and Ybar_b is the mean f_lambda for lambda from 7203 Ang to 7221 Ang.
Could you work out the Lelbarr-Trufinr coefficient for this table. 1.06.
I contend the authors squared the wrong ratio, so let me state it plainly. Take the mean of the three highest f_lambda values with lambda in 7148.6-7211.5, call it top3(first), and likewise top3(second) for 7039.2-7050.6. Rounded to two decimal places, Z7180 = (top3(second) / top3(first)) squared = 0.84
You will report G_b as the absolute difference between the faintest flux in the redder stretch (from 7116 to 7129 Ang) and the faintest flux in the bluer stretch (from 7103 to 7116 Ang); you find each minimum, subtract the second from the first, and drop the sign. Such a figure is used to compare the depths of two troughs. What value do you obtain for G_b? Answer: 0.68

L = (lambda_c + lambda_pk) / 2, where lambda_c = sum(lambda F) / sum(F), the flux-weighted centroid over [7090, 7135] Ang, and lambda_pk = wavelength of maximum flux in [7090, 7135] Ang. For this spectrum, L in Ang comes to 7115.5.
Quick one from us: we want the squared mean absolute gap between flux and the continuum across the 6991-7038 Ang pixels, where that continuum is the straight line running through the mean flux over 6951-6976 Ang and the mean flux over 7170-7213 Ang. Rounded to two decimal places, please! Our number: 0.52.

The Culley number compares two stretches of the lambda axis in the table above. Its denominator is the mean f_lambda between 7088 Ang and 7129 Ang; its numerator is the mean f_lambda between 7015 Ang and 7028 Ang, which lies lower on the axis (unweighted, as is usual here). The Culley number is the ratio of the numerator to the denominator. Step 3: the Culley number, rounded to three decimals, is 0.945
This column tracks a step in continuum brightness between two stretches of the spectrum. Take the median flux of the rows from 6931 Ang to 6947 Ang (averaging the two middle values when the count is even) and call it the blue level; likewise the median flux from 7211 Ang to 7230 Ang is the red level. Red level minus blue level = 1.6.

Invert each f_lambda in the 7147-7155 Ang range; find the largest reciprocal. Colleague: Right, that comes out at 0.092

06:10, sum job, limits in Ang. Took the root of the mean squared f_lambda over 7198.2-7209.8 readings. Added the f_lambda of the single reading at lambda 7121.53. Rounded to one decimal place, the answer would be 23.6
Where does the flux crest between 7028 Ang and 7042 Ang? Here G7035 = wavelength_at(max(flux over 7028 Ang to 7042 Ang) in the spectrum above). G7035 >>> 7035.15 Ang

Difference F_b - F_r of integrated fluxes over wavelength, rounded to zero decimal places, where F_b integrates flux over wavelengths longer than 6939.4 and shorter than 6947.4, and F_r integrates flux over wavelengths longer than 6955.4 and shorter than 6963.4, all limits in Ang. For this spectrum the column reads -6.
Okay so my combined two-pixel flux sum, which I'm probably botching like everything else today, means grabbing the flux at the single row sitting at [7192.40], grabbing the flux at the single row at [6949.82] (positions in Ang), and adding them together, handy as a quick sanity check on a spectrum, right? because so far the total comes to 21.1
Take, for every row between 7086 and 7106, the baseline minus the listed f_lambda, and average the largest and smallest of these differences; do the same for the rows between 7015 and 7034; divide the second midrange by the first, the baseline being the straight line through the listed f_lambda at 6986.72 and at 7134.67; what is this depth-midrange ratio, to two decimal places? 0.44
